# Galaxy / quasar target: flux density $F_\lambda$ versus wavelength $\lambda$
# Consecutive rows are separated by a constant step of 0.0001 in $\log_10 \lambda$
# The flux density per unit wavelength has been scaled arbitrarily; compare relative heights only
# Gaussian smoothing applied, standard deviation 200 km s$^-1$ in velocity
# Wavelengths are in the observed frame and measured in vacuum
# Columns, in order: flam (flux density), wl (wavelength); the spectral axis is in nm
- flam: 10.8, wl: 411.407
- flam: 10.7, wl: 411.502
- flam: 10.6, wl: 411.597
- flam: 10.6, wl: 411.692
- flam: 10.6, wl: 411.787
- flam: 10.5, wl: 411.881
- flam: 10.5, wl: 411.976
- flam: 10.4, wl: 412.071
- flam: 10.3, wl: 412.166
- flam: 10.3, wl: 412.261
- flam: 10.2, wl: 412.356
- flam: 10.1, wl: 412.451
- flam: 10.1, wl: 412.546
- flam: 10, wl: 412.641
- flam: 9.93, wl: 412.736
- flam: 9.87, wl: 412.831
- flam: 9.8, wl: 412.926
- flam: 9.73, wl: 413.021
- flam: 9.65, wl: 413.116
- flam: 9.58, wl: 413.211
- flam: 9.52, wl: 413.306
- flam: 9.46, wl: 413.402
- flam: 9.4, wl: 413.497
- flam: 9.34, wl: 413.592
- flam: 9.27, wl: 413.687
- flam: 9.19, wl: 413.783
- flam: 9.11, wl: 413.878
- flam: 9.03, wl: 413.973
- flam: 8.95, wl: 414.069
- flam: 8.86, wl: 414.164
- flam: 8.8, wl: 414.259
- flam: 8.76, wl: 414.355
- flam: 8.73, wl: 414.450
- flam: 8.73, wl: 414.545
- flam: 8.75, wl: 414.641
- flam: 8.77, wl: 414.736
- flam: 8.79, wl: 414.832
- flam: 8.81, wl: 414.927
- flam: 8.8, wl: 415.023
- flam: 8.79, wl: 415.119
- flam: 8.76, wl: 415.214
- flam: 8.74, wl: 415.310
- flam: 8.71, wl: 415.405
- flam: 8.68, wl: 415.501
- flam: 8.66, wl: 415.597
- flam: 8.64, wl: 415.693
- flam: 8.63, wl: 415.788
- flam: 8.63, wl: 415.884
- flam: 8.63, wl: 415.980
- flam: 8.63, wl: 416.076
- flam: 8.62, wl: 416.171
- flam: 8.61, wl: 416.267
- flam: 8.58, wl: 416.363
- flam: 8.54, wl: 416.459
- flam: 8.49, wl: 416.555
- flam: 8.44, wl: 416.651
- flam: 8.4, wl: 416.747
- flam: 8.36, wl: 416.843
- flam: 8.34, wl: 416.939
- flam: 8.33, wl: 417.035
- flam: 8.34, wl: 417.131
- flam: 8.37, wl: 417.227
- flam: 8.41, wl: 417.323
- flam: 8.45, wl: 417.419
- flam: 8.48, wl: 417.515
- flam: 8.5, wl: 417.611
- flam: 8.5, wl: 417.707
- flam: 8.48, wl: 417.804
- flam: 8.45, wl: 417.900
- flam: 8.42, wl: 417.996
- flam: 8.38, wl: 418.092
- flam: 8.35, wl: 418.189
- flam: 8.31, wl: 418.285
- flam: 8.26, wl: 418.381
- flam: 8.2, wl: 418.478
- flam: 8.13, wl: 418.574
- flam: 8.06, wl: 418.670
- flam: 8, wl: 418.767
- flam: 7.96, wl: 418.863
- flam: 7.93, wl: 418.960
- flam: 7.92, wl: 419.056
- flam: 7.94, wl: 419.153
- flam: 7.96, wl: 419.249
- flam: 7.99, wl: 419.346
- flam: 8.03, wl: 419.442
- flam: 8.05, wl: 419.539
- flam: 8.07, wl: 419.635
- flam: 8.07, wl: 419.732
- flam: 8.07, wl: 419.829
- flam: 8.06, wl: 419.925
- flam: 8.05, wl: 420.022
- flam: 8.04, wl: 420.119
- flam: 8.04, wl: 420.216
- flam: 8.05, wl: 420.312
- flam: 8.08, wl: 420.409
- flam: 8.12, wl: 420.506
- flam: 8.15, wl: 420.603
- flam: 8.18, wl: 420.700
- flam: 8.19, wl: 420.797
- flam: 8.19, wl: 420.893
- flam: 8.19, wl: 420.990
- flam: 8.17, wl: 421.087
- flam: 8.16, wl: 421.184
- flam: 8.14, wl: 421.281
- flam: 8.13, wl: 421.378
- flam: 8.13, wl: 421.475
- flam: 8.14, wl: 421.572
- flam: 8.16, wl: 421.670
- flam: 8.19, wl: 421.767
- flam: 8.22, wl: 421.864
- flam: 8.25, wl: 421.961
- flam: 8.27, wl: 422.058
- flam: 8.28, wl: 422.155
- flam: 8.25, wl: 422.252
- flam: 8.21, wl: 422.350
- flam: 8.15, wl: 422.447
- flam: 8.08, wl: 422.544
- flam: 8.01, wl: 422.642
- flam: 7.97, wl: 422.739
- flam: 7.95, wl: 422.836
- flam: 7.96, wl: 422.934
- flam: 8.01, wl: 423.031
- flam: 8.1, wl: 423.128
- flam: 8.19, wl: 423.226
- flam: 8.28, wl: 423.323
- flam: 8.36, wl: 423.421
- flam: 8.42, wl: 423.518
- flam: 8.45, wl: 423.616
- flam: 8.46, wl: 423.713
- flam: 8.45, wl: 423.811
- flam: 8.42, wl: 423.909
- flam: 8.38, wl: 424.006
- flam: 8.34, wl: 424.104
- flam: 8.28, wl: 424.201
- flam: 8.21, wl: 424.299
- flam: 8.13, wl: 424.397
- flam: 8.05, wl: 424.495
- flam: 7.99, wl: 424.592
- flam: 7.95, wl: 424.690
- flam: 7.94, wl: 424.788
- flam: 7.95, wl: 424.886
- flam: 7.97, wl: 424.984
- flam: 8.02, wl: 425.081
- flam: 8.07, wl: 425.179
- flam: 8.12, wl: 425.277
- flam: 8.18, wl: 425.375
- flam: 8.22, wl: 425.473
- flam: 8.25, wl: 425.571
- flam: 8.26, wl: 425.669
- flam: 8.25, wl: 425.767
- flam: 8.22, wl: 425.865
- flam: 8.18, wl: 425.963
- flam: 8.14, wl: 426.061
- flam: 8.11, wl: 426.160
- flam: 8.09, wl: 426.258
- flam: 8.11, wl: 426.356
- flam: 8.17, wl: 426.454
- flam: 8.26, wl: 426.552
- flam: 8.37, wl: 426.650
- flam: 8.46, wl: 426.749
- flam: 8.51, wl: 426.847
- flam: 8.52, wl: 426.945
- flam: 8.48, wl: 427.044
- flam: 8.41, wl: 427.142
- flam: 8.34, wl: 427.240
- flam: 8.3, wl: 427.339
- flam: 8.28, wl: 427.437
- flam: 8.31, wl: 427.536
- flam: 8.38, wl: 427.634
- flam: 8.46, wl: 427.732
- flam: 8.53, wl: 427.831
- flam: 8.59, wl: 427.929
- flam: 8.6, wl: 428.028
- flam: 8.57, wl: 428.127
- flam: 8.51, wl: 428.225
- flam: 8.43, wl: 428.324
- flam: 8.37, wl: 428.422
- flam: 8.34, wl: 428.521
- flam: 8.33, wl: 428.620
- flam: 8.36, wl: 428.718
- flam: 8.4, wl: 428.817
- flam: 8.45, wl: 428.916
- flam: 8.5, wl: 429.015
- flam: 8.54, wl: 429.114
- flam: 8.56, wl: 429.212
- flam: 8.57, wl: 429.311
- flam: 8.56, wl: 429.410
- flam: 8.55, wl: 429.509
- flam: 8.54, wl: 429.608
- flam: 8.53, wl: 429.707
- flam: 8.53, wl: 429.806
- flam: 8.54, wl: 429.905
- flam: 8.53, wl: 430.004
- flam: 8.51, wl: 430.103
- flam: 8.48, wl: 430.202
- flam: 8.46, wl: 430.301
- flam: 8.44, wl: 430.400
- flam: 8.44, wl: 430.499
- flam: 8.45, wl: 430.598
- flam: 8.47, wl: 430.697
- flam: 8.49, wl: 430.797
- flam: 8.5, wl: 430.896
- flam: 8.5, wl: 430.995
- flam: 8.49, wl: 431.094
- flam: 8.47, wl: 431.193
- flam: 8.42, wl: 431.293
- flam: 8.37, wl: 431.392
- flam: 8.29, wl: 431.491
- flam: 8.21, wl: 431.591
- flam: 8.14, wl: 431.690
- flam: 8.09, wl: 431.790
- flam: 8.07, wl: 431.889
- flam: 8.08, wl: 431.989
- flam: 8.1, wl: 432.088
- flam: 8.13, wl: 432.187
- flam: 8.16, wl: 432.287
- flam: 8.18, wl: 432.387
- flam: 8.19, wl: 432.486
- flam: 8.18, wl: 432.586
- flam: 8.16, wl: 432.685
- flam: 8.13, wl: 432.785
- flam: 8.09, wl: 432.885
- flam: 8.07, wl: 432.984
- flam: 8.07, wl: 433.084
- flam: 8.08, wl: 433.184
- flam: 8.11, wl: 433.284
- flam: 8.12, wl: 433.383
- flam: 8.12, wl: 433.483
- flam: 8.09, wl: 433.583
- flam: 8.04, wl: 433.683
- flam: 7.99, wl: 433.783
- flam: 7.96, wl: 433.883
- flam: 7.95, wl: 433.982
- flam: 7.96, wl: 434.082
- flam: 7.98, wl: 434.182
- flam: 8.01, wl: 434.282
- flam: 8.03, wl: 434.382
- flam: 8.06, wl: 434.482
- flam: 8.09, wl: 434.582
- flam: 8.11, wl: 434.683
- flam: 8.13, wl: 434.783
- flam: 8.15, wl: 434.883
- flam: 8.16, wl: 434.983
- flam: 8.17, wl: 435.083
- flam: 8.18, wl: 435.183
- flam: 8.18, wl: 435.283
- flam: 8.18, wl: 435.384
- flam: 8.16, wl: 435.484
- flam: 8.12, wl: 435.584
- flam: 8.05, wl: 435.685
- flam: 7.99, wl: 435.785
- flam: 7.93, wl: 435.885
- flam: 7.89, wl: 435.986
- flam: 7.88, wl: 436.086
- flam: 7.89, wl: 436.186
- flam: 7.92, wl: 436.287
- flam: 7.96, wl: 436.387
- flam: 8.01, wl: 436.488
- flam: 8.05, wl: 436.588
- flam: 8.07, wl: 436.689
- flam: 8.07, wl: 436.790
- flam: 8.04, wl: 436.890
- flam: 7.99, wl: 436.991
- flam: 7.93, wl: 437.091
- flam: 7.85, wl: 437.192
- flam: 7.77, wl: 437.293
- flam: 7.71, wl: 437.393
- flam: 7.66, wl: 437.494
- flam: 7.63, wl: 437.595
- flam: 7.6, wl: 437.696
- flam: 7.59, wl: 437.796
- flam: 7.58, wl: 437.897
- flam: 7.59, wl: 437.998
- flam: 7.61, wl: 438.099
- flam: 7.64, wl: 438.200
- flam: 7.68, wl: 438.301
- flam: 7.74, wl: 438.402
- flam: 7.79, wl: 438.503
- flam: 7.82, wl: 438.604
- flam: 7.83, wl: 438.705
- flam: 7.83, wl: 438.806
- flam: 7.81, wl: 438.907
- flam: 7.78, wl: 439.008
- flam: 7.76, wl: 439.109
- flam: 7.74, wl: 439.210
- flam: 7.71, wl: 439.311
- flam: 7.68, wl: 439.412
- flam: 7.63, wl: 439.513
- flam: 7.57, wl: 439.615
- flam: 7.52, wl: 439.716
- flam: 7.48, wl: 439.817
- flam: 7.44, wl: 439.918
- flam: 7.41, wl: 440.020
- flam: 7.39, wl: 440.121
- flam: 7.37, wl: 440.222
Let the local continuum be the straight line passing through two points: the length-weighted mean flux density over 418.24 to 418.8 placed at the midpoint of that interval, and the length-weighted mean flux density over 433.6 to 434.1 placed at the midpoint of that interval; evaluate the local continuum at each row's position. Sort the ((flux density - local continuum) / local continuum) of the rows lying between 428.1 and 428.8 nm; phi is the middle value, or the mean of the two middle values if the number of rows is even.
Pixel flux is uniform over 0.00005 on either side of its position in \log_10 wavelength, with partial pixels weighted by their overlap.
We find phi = 0.04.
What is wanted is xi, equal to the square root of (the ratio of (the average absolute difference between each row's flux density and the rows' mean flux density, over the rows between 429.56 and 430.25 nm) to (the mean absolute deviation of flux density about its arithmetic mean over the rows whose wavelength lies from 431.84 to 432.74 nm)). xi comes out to 0.64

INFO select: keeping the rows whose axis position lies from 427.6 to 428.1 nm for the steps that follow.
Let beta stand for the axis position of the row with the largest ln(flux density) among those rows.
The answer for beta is 428.028 nm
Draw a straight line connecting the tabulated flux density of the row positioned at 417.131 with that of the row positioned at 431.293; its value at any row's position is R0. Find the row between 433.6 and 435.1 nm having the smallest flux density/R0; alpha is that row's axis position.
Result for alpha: 433.982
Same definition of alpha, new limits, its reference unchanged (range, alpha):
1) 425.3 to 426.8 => 426.258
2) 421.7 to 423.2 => 422.836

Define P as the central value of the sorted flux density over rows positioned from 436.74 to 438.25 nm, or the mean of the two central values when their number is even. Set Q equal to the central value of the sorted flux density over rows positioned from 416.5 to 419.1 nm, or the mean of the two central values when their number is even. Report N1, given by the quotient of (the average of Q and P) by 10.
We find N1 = 0.801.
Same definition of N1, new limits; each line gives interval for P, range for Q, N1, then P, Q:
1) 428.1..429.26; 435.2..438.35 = 0.818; 8.4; 7.9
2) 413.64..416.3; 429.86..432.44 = 0.860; 8.8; 8.4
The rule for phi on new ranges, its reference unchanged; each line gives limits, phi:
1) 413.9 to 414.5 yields 0.08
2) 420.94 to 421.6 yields 0.00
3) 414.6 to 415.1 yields 0.07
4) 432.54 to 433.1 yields 0.01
